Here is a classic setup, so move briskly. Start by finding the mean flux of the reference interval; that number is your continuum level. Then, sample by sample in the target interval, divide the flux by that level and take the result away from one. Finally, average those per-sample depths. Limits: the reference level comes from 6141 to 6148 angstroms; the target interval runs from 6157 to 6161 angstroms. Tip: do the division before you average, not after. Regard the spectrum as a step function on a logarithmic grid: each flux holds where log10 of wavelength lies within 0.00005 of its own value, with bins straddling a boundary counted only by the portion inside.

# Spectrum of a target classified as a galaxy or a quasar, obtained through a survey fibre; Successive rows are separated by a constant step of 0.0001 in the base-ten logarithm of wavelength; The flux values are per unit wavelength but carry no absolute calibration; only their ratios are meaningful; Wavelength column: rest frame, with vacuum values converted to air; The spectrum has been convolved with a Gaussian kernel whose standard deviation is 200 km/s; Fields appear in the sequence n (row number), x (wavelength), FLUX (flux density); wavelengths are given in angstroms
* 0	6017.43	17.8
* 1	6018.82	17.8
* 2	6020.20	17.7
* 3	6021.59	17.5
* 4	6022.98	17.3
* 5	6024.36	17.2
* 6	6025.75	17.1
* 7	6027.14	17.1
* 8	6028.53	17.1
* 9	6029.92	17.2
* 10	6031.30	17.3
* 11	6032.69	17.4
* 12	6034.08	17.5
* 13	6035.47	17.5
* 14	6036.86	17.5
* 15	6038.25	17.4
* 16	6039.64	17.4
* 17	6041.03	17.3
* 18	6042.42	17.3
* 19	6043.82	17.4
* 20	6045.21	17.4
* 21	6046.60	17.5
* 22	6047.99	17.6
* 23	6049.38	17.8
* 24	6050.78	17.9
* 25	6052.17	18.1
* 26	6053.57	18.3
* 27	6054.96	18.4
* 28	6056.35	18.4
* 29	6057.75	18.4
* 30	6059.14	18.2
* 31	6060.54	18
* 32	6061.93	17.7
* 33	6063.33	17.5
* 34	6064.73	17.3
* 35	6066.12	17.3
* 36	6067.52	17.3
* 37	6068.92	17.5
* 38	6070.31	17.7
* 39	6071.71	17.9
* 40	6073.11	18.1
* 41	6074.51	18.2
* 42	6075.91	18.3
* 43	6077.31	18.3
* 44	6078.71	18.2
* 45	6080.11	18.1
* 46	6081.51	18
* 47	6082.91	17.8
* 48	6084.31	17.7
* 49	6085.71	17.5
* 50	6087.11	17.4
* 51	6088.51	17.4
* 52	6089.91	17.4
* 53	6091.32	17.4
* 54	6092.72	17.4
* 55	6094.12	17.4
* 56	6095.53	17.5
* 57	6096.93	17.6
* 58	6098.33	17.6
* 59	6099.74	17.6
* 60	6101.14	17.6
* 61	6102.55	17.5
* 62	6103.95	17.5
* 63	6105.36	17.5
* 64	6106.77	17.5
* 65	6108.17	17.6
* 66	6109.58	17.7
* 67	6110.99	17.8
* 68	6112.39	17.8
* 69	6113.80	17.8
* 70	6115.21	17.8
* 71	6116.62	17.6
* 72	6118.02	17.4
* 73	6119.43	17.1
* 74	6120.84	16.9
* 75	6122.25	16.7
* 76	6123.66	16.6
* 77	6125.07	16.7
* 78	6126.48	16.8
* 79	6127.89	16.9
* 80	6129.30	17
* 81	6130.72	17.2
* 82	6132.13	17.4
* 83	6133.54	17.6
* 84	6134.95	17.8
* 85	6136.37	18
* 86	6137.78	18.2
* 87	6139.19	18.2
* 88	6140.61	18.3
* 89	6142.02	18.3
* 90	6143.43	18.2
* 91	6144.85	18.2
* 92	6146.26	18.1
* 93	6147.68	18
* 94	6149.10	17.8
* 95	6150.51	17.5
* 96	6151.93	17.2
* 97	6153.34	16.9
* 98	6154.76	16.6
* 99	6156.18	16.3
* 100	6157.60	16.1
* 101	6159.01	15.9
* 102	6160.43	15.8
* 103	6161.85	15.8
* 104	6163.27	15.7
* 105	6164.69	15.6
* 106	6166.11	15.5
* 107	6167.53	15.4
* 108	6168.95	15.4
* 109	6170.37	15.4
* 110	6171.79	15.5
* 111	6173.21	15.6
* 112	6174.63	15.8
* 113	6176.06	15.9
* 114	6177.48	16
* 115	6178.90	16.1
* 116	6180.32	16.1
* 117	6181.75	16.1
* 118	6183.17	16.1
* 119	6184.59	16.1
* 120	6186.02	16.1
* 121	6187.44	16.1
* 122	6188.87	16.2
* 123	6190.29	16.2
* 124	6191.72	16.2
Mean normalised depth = 0.12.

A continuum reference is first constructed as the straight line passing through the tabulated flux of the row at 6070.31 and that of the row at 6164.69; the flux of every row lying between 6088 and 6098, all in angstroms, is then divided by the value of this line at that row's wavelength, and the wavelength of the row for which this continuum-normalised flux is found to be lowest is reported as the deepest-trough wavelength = 6088.51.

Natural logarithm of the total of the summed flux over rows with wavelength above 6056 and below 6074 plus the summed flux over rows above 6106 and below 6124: 6.13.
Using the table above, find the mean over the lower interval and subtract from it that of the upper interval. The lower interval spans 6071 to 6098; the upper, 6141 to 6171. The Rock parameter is 1.1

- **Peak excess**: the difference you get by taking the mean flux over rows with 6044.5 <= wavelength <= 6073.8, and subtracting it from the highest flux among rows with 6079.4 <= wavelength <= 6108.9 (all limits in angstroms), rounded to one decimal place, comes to 0.3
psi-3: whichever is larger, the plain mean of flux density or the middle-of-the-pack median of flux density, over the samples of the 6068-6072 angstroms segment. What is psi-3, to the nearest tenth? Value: 17.7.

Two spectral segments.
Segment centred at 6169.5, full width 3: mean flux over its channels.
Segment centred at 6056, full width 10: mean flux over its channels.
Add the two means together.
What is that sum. 33.7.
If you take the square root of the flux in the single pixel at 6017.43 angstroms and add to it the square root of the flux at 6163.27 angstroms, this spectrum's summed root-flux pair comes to 8.18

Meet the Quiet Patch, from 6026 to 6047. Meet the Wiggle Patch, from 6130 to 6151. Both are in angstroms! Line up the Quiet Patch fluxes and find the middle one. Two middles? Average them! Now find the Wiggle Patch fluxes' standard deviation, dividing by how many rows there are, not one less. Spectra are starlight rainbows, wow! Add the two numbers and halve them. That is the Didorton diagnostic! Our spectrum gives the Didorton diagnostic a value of 8.87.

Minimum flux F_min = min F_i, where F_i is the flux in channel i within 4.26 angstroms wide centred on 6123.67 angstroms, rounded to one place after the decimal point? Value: 16.6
